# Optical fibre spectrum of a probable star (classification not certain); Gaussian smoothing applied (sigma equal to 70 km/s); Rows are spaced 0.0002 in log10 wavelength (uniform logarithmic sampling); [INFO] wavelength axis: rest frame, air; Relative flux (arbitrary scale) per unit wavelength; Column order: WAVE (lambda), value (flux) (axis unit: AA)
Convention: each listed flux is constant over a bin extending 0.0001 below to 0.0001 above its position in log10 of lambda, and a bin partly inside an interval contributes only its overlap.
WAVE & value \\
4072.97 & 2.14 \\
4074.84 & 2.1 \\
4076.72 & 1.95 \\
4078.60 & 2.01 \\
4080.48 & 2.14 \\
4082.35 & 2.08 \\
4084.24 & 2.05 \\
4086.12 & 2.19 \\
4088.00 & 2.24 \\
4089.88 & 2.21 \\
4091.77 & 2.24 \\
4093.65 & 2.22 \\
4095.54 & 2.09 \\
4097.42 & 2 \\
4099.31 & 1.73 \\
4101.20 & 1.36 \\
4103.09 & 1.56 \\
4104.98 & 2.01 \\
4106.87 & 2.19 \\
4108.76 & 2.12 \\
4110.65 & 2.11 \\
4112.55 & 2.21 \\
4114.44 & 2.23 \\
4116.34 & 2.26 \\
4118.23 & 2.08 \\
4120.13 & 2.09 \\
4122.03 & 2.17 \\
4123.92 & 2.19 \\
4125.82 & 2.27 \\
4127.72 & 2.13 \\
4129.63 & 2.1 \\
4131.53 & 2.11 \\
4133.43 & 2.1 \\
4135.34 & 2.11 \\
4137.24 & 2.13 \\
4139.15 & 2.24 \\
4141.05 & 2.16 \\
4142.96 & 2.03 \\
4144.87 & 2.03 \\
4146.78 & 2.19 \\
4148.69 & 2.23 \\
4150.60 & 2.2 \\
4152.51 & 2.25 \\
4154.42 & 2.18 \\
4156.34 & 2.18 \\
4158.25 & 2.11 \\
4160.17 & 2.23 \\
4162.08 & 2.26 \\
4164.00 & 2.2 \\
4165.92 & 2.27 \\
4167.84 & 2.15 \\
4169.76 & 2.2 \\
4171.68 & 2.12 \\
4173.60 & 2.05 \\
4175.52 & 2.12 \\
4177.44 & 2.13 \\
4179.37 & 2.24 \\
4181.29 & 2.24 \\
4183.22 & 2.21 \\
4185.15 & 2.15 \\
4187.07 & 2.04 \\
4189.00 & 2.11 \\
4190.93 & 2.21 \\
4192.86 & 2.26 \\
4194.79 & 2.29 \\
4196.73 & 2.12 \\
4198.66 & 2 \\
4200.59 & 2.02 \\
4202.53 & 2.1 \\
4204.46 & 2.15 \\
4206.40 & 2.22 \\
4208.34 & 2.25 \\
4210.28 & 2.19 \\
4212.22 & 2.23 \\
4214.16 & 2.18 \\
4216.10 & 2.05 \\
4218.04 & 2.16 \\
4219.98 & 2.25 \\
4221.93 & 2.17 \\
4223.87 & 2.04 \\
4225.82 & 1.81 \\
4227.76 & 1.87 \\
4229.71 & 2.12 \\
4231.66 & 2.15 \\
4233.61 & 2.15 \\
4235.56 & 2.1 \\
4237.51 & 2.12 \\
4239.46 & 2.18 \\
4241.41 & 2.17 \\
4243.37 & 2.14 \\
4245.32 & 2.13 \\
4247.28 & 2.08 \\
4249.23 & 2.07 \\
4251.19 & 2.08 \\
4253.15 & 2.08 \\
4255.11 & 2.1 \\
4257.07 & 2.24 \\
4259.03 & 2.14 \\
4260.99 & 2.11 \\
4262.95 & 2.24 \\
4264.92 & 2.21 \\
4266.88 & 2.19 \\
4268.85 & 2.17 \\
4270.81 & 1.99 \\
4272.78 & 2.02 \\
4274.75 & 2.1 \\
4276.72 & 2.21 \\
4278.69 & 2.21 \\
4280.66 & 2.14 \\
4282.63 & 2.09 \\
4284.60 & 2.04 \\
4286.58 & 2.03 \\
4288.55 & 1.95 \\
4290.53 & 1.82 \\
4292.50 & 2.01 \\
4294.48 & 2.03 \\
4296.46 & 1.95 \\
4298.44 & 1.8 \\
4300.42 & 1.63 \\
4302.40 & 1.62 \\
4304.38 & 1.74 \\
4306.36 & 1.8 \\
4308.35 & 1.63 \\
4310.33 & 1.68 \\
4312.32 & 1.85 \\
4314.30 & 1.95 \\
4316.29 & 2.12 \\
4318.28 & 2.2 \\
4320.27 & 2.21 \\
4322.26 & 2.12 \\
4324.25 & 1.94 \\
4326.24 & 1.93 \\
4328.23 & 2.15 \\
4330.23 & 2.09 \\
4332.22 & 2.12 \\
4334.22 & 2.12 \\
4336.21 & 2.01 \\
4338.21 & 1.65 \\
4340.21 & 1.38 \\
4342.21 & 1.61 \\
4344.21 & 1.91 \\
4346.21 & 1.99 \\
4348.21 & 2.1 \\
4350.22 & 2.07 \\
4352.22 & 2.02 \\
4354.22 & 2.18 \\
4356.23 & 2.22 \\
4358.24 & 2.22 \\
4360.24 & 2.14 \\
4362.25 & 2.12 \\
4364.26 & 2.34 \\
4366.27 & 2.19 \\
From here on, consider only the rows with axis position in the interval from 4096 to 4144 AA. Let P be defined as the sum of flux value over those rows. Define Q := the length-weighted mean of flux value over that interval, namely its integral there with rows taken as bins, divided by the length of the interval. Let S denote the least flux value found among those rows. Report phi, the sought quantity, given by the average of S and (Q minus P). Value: -24.1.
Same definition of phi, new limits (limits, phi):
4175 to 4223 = -25.0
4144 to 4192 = -25.0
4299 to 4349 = -22.1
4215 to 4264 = -24.4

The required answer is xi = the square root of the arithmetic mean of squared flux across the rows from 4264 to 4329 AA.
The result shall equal 1.99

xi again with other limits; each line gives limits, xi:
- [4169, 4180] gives 2.14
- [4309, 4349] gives 1.97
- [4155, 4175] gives 2.18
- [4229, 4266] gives 2.14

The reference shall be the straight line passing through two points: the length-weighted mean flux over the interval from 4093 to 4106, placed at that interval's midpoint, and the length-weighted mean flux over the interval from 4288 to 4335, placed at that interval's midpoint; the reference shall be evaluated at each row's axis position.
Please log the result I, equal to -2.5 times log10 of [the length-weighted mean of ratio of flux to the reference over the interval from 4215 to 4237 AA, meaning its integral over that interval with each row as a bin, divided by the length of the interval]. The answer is -0.10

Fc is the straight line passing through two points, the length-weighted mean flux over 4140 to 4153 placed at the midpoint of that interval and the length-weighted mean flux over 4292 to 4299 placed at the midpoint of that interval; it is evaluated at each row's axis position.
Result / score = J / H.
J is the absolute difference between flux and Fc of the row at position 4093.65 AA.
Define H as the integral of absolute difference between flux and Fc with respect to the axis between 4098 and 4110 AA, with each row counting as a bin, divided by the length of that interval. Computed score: 0.0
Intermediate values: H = 0.371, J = 0.01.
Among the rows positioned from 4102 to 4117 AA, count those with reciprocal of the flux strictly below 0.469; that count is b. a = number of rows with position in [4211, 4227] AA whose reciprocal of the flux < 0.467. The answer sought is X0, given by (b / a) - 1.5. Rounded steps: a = 5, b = 4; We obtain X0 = -0.7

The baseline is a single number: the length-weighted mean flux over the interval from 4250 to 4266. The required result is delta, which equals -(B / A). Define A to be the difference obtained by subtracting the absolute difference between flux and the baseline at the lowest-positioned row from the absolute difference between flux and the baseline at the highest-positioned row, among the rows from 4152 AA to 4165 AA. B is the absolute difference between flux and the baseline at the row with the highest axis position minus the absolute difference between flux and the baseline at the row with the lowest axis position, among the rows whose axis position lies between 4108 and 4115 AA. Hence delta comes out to 1.0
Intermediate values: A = -0.05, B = 0.05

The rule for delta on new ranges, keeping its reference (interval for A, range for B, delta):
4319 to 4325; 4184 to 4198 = -0.2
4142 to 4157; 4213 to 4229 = 2.8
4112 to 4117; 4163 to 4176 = 0.4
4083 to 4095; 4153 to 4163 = 2.9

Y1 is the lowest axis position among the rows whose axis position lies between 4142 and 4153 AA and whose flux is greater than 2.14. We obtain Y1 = 4146.78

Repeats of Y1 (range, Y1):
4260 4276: 4262.95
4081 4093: 4086.12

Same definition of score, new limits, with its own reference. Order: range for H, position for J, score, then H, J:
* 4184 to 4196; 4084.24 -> 1.9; 0.100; 0.19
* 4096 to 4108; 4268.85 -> 0.5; 0.390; 0.18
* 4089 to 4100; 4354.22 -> 2.2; 0.140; 0.31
